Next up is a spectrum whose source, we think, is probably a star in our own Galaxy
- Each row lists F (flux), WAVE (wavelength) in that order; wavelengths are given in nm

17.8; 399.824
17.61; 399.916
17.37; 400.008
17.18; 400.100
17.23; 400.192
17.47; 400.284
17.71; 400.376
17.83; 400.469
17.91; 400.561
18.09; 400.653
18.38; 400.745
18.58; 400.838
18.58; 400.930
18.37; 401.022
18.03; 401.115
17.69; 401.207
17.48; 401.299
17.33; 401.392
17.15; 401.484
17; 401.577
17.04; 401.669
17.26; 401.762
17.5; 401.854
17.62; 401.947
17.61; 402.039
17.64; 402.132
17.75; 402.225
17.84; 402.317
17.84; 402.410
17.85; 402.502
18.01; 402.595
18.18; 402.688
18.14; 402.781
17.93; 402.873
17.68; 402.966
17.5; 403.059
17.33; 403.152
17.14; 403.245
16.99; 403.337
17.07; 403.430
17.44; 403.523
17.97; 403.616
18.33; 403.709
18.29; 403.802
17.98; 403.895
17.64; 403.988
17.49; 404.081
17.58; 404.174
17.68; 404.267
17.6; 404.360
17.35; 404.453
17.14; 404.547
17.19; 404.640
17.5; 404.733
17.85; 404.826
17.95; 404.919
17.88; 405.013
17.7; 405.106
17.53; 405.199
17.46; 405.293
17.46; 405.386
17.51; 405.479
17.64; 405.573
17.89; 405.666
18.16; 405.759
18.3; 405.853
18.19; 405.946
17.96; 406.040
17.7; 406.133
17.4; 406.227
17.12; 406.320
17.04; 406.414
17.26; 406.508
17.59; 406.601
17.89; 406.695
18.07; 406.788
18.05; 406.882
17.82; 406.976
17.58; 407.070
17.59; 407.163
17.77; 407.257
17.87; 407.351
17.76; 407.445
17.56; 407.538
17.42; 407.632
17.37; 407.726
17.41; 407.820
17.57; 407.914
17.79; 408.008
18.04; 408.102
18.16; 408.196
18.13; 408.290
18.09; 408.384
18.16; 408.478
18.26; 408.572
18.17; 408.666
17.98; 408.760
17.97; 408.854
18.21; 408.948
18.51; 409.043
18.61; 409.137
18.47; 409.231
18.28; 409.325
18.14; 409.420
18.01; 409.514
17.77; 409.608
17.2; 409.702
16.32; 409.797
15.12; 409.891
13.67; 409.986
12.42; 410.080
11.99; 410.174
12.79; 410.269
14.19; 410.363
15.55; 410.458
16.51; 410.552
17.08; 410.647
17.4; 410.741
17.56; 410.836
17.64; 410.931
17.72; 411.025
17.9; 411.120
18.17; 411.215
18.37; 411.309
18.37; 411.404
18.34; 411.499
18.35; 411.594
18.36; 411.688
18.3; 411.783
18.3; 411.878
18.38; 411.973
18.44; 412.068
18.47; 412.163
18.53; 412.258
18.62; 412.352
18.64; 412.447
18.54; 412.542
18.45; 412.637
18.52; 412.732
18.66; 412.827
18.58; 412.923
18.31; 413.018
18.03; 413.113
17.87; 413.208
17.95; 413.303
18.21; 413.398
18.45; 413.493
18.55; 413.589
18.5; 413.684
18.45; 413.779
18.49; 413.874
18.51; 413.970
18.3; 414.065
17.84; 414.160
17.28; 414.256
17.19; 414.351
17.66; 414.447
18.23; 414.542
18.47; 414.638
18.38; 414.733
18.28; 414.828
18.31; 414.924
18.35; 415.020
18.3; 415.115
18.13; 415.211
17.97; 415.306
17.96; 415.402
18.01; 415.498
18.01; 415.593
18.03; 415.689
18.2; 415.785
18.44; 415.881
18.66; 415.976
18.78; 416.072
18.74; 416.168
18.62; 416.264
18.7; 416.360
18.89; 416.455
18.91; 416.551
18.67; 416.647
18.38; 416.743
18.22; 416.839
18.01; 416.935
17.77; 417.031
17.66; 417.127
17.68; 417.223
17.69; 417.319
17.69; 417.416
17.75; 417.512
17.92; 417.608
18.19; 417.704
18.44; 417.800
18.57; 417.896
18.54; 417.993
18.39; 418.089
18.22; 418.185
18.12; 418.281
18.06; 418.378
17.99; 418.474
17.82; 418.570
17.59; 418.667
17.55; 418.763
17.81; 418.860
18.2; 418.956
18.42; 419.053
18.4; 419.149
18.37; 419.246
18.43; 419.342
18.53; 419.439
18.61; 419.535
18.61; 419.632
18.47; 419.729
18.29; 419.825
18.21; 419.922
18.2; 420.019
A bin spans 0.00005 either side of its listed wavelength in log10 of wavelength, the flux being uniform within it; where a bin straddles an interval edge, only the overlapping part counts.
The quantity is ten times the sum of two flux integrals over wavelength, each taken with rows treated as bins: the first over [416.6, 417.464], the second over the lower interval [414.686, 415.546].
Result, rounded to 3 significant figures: 312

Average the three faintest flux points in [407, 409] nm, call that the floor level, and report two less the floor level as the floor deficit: -15.4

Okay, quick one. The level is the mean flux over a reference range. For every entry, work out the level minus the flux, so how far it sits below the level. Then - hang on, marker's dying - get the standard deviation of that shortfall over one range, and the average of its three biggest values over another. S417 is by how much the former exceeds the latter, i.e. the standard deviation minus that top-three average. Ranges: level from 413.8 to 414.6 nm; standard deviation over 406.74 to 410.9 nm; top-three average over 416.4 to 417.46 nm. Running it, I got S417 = 1.4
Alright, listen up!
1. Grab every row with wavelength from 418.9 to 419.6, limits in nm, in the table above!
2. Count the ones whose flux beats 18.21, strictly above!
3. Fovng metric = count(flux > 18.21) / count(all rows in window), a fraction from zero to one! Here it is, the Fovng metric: 0.86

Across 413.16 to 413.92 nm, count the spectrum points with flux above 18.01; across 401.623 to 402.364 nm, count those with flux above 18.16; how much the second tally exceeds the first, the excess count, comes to -6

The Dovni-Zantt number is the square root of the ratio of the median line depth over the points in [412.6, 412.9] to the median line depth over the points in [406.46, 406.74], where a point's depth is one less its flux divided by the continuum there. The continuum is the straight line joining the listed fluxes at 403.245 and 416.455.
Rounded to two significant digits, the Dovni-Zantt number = 4.7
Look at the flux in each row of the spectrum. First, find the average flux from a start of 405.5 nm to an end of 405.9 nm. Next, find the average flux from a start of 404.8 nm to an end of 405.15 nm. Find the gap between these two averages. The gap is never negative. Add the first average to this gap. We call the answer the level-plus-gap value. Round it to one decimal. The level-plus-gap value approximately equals 18.1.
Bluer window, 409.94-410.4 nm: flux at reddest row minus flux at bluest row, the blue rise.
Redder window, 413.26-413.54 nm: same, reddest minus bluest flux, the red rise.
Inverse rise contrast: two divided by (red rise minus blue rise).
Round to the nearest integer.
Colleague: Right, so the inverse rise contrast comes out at -100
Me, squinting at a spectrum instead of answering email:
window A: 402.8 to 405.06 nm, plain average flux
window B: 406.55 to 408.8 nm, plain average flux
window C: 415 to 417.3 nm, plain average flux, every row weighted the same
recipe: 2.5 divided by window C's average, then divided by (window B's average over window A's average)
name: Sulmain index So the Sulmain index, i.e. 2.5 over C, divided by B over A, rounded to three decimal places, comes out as 0.135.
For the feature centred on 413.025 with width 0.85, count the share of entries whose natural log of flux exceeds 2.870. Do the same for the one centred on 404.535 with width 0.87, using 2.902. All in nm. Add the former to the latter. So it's 1.00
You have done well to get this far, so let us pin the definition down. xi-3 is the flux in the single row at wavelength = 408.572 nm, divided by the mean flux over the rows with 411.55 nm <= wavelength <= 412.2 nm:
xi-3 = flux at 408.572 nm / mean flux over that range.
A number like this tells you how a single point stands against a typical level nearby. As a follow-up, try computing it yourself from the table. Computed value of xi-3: 0.994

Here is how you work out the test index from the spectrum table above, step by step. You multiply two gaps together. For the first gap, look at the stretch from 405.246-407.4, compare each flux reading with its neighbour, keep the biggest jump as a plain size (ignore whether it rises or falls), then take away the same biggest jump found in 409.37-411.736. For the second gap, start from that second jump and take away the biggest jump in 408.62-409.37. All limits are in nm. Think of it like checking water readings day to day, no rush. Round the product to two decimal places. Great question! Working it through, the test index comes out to -1.29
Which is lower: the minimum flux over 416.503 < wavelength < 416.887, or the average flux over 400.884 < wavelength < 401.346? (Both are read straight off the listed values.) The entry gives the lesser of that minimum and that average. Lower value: 18.0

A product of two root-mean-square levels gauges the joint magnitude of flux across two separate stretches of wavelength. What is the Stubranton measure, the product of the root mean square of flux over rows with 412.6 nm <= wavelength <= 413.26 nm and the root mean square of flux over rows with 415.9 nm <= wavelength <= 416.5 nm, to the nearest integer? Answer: 344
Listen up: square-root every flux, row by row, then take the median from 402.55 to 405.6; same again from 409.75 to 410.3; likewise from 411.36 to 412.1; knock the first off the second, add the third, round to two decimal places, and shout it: 3.73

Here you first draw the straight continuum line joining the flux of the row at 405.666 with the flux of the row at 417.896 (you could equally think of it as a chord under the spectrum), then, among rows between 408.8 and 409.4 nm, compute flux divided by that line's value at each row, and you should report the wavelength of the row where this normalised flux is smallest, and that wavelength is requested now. 408.854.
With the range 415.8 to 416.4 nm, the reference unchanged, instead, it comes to 415.881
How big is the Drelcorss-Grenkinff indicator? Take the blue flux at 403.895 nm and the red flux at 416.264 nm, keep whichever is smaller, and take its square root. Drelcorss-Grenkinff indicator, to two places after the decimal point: 4.24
